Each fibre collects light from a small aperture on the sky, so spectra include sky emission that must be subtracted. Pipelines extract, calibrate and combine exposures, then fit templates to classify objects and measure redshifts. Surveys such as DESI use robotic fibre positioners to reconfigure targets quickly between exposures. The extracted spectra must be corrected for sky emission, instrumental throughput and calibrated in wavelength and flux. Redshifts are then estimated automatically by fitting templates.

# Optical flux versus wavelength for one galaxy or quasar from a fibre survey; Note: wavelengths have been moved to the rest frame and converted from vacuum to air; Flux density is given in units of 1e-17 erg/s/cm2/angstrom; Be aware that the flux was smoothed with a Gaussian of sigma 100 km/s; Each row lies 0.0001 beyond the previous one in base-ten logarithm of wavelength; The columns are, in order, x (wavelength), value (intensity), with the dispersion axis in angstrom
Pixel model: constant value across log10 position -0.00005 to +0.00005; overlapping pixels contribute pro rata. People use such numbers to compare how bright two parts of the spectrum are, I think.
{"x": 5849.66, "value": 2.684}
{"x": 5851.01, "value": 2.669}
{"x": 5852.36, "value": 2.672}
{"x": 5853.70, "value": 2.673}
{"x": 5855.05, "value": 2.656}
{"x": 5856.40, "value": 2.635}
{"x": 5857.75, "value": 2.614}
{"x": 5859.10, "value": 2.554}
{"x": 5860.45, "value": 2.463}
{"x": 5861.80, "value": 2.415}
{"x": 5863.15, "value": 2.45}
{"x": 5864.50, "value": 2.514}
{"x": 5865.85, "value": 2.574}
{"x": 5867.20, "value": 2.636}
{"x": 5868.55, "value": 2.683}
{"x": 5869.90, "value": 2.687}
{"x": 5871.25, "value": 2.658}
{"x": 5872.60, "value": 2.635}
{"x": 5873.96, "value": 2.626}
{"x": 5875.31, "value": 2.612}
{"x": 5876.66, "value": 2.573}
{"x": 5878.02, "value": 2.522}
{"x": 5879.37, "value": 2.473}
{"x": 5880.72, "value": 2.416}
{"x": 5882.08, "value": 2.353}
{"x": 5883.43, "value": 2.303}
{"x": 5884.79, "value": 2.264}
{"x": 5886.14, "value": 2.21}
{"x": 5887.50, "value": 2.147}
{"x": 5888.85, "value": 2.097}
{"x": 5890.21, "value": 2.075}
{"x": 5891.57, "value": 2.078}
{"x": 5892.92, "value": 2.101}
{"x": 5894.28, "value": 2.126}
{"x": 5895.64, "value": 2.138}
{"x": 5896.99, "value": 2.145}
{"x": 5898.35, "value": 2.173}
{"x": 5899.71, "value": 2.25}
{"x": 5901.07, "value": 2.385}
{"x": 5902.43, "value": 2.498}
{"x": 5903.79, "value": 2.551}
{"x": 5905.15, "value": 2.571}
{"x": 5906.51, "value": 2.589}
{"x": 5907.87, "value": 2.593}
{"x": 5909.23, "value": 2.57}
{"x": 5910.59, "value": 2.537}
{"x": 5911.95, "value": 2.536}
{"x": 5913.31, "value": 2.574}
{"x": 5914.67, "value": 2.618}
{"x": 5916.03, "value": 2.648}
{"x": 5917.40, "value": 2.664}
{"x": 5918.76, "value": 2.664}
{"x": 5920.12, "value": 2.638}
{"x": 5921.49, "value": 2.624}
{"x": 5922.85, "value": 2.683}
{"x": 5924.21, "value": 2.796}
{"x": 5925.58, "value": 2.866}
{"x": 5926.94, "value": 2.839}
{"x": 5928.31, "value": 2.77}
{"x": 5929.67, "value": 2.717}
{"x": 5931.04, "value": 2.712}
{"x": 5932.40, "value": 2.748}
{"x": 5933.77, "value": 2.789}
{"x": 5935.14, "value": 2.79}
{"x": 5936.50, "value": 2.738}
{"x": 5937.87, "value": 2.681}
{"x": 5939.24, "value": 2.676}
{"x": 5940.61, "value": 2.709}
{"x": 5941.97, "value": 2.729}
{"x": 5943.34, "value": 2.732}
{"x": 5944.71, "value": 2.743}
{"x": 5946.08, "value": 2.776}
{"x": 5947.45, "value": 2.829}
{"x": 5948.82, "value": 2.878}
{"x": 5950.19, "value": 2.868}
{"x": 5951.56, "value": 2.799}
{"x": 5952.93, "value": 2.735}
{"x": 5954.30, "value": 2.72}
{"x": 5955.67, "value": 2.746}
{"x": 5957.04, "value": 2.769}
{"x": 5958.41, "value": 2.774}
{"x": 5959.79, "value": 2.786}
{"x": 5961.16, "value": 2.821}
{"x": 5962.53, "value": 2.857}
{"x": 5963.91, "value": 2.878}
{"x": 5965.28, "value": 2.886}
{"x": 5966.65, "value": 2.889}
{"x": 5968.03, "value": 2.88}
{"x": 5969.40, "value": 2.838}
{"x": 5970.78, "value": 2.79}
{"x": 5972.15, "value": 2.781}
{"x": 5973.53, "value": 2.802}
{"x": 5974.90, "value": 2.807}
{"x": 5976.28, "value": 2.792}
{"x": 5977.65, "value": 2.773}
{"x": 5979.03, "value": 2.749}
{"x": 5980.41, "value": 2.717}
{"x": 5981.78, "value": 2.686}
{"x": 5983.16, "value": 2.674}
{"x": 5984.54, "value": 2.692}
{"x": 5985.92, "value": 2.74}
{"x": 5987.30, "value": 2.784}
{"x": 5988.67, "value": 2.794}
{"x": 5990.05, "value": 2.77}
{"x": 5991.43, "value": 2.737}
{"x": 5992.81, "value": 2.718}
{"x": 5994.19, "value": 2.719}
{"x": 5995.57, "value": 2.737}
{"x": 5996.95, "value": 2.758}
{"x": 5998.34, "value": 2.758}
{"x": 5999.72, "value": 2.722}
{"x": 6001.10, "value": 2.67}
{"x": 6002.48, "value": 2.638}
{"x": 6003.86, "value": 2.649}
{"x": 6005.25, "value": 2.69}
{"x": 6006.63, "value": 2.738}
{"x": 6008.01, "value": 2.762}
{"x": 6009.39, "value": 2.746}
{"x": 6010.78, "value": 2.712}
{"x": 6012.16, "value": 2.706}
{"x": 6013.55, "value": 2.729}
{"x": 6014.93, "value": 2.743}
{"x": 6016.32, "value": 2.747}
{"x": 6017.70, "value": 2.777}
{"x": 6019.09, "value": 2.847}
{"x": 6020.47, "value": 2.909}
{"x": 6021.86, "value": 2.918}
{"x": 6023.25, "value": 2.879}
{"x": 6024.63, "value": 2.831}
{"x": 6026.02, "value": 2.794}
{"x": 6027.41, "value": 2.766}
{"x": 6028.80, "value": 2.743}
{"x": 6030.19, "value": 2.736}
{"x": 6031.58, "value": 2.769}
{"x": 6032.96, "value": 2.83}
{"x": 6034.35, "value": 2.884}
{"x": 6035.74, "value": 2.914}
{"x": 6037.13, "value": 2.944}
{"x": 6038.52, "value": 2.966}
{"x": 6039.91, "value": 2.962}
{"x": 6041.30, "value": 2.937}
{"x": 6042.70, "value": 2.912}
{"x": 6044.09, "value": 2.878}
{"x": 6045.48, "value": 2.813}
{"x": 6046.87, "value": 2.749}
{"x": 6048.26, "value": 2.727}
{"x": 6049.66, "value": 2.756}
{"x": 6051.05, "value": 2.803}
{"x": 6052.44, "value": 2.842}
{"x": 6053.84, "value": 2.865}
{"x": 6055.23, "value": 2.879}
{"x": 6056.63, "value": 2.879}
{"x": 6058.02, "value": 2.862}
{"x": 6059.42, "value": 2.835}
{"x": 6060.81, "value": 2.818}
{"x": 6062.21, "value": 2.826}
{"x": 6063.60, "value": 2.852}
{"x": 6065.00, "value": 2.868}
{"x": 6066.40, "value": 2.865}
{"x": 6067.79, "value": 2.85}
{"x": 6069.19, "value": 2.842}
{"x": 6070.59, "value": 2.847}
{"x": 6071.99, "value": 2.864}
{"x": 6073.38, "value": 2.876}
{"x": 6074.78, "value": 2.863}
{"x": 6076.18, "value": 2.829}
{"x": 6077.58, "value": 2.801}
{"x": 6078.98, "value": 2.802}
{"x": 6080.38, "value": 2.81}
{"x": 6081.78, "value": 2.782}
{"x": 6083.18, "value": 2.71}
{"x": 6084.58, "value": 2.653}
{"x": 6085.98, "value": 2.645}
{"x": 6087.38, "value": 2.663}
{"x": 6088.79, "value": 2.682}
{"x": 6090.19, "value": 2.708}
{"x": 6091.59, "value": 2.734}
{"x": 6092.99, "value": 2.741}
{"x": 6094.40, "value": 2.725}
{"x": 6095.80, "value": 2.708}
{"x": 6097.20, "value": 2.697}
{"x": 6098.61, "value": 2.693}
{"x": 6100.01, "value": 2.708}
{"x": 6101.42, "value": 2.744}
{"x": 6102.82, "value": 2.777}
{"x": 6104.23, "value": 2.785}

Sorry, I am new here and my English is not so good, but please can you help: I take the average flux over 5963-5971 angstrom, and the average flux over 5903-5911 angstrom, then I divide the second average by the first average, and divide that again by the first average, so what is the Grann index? 0.314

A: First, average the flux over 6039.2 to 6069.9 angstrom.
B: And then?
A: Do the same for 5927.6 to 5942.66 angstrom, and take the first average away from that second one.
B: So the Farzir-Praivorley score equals -0.11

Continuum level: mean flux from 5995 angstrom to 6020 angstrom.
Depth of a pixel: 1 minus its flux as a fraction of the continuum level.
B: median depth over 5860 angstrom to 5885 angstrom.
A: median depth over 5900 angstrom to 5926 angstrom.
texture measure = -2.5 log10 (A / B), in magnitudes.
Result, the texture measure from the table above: 0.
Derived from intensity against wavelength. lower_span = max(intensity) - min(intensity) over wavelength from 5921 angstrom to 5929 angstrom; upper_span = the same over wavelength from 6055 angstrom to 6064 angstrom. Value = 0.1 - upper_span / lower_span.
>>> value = -0.2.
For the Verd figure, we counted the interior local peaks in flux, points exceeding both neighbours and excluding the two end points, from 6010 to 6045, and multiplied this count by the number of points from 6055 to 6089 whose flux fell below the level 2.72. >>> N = 10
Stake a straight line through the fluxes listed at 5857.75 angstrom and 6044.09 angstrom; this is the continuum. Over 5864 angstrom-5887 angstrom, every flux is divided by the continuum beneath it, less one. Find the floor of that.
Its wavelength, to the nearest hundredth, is 5886.14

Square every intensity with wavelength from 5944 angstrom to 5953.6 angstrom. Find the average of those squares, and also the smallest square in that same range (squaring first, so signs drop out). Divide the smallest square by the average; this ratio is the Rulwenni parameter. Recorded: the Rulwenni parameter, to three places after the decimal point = 0.951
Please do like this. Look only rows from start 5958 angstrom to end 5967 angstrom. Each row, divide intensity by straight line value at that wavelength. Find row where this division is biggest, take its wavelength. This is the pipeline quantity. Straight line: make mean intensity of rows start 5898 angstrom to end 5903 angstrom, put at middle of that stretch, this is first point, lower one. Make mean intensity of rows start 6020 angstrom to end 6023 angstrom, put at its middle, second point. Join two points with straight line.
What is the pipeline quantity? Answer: 5965.28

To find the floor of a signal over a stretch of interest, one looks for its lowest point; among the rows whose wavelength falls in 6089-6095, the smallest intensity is 2.708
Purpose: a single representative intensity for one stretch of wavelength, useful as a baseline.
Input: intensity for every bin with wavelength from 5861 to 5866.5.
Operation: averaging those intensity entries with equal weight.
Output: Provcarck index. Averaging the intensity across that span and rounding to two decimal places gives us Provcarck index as 2.49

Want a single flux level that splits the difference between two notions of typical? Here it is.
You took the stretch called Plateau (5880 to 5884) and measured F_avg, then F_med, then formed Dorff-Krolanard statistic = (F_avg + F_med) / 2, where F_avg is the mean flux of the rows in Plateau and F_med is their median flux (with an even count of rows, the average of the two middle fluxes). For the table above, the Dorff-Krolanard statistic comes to 2.4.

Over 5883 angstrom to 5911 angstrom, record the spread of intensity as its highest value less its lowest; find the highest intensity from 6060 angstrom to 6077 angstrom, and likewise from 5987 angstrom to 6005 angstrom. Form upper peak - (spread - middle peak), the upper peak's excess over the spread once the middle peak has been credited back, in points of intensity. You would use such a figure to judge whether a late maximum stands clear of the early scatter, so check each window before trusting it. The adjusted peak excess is 5.15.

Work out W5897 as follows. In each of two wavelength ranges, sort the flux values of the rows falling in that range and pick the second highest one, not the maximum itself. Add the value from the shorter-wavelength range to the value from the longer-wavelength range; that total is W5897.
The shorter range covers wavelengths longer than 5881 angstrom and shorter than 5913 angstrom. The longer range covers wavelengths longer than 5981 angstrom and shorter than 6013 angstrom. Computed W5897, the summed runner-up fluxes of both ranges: 5.37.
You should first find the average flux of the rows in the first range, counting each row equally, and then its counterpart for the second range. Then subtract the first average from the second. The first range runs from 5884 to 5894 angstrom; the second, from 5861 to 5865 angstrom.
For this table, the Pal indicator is 0.32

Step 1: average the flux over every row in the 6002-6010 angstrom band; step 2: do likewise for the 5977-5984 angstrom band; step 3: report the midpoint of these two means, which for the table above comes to 2.71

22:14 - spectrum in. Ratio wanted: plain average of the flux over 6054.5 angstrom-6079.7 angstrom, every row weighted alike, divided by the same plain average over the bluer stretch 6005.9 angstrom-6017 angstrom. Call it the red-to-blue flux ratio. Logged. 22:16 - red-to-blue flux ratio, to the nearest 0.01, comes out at 1.04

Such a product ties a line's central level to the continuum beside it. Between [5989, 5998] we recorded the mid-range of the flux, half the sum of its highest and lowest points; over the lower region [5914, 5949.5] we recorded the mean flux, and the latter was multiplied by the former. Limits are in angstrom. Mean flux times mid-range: 7.5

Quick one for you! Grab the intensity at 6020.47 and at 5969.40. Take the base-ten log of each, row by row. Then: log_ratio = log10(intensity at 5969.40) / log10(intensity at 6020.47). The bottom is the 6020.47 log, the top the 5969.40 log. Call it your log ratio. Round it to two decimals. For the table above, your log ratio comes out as 0.98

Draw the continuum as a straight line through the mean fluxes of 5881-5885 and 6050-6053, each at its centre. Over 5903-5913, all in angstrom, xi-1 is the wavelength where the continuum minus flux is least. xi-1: 5906.51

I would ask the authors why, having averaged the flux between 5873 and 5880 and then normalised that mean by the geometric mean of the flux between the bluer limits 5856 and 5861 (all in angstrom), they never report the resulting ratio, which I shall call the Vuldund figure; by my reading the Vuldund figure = 1.00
